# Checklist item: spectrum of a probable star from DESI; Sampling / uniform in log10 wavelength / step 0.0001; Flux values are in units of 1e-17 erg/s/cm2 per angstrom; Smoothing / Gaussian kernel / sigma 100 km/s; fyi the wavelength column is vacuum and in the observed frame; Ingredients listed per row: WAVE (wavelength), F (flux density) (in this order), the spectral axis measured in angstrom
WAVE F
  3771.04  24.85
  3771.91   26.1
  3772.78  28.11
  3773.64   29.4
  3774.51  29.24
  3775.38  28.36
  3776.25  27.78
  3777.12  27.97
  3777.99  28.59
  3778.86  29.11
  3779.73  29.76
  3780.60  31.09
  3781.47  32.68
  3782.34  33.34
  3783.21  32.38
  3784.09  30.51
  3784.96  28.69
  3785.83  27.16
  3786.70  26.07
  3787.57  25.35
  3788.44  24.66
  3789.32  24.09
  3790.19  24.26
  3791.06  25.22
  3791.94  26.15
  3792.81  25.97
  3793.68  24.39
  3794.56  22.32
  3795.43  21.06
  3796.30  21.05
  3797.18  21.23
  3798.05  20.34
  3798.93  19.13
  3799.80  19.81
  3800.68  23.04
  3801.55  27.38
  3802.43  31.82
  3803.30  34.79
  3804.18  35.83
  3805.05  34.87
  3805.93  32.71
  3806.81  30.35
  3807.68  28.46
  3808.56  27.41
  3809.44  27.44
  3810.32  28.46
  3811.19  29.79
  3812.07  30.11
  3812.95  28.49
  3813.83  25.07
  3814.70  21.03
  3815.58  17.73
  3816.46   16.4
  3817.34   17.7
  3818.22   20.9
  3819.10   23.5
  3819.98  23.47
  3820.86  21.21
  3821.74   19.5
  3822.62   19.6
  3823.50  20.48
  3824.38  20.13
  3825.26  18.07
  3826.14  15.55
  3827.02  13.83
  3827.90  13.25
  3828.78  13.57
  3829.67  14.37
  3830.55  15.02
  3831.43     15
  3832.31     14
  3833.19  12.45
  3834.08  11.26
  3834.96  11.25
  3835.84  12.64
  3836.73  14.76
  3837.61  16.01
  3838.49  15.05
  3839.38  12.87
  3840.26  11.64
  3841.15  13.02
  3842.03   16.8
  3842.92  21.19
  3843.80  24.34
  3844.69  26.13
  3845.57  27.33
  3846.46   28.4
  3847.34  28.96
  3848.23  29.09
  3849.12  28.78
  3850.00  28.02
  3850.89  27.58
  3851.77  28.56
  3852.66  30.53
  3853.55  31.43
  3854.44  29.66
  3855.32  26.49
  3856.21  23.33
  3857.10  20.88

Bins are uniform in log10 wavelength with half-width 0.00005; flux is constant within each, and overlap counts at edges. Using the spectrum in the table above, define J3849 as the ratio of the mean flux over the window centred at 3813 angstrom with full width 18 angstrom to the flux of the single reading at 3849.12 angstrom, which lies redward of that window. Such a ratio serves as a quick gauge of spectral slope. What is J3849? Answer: 0.89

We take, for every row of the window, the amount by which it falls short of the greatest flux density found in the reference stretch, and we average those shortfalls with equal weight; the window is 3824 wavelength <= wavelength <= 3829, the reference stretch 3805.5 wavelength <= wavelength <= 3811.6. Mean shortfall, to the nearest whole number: 17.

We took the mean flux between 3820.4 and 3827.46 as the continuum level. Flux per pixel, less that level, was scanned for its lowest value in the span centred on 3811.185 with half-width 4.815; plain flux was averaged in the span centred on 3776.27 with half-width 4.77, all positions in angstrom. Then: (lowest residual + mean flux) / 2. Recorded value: 14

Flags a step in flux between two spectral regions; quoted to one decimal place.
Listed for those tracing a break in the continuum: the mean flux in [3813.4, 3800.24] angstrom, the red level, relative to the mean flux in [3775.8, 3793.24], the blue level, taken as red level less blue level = 2.0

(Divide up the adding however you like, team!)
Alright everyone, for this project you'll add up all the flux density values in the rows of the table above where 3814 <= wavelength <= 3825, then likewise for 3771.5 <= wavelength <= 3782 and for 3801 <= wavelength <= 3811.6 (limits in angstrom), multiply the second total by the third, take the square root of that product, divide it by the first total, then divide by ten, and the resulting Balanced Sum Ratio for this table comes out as 0.15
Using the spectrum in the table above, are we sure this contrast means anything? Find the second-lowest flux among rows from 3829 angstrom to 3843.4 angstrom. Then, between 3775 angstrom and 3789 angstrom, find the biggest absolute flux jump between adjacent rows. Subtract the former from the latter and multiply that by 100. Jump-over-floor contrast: -939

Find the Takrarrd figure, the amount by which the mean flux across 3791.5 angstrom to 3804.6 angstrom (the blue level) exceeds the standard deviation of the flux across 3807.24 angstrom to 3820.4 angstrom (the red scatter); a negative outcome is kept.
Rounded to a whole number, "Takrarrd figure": 20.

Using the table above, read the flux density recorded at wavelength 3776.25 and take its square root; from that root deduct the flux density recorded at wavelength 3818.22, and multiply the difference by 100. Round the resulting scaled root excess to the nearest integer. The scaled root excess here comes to -1563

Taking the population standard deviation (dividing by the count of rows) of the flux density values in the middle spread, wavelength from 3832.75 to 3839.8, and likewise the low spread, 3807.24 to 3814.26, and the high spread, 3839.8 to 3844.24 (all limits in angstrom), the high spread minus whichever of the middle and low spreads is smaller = 3.3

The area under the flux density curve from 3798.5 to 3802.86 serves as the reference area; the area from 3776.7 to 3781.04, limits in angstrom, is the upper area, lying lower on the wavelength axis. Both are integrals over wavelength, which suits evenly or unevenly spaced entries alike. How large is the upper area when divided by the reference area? 1.2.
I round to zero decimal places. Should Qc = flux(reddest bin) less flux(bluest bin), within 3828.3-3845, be 13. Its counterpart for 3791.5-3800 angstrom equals -6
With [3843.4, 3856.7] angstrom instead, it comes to -1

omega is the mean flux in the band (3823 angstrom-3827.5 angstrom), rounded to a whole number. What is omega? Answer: 18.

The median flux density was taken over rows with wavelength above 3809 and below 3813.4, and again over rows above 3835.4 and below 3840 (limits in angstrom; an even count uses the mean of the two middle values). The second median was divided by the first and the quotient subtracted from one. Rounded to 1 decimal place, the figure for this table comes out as 0.5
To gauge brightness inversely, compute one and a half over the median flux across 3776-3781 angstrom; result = 0.052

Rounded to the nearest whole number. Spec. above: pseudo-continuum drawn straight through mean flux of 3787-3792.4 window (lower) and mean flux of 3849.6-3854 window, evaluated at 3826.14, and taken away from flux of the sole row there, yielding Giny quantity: -12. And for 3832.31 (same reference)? -14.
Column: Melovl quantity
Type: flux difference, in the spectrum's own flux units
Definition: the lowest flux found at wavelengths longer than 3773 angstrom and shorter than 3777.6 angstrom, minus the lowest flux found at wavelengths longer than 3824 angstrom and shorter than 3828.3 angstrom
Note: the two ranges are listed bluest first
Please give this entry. 15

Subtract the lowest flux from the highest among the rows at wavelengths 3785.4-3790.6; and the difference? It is 3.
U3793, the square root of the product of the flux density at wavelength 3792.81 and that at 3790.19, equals 25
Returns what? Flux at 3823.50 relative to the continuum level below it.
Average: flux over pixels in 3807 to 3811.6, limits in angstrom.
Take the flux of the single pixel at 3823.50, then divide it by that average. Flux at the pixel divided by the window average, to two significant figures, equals 0.72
